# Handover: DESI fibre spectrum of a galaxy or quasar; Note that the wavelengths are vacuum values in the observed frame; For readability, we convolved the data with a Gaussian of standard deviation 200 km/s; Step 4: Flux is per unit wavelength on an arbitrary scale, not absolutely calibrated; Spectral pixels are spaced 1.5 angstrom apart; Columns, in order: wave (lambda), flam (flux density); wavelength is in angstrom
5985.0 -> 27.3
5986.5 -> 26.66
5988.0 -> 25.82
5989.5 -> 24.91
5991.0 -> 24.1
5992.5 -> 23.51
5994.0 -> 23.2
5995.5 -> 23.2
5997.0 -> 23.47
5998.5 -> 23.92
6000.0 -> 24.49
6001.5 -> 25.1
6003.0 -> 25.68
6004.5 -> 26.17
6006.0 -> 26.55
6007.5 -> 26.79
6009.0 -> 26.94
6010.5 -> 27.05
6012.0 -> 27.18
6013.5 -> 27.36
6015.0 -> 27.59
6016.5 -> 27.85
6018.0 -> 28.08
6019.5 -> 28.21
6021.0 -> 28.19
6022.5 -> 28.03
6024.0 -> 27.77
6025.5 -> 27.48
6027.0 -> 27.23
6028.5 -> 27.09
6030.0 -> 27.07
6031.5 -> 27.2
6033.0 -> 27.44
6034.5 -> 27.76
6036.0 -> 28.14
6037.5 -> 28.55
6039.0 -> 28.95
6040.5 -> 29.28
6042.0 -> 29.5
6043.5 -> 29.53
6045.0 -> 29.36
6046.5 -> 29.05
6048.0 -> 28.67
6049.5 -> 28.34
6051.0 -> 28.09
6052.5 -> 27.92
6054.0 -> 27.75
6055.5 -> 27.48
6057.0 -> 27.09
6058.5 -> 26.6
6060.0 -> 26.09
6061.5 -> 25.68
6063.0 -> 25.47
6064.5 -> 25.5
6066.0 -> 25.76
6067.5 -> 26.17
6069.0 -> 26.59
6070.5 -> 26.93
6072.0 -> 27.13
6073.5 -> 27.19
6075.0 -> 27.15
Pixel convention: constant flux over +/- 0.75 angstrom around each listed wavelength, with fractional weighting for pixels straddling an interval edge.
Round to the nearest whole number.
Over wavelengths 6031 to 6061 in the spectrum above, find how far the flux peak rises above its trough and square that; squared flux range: 12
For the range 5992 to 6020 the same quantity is 25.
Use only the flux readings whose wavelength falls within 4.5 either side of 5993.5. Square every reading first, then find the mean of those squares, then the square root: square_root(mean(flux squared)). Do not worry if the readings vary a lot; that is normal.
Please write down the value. 23.7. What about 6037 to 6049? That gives 29.1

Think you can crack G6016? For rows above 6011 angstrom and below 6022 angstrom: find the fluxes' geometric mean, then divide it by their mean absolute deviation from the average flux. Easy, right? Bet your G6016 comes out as 80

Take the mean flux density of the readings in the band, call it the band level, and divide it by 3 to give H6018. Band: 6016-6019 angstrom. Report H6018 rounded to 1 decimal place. 9.3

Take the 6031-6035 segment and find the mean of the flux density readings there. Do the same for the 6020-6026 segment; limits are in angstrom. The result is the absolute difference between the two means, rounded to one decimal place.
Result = 0.4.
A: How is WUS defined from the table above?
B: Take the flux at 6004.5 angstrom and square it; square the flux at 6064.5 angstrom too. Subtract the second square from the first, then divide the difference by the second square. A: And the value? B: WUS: 0.053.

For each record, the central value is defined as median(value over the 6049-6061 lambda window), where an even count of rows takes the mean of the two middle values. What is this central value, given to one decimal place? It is 27.6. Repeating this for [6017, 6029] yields 27.9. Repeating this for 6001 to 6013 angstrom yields 26.7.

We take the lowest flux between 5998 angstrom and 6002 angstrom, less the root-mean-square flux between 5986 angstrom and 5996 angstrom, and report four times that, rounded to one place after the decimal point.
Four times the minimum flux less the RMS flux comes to -2.4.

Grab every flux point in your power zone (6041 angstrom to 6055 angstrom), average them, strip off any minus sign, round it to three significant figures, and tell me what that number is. 28.7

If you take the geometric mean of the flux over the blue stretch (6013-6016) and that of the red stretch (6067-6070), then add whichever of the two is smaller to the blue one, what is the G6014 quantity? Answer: 54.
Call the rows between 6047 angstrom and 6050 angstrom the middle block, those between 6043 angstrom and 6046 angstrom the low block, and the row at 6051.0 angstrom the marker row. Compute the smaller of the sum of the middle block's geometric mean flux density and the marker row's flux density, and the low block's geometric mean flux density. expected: 29.4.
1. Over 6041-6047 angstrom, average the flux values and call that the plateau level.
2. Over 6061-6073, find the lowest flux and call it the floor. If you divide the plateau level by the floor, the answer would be 1.15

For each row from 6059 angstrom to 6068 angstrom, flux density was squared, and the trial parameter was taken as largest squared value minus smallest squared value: 36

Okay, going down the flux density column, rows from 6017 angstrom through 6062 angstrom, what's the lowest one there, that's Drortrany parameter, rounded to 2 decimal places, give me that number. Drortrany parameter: 25.68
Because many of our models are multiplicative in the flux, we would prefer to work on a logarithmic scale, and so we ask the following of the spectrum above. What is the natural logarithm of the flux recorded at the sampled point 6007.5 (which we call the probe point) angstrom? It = 3.288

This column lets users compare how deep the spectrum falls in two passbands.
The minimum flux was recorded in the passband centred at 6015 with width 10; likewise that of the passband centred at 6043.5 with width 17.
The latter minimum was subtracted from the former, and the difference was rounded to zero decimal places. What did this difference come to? -1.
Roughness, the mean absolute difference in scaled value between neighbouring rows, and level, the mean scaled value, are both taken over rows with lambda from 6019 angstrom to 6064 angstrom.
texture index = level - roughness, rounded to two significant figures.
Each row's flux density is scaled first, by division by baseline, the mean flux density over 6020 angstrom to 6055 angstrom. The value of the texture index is 0.98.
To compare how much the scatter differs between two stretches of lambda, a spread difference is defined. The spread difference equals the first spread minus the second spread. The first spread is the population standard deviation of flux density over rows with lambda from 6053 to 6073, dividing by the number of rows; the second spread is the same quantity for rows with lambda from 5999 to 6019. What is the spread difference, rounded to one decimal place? -0.3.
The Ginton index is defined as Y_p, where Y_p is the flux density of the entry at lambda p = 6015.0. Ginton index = 27.59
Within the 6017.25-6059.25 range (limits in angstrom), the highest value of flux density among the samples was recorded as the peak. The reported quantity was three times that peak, 89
